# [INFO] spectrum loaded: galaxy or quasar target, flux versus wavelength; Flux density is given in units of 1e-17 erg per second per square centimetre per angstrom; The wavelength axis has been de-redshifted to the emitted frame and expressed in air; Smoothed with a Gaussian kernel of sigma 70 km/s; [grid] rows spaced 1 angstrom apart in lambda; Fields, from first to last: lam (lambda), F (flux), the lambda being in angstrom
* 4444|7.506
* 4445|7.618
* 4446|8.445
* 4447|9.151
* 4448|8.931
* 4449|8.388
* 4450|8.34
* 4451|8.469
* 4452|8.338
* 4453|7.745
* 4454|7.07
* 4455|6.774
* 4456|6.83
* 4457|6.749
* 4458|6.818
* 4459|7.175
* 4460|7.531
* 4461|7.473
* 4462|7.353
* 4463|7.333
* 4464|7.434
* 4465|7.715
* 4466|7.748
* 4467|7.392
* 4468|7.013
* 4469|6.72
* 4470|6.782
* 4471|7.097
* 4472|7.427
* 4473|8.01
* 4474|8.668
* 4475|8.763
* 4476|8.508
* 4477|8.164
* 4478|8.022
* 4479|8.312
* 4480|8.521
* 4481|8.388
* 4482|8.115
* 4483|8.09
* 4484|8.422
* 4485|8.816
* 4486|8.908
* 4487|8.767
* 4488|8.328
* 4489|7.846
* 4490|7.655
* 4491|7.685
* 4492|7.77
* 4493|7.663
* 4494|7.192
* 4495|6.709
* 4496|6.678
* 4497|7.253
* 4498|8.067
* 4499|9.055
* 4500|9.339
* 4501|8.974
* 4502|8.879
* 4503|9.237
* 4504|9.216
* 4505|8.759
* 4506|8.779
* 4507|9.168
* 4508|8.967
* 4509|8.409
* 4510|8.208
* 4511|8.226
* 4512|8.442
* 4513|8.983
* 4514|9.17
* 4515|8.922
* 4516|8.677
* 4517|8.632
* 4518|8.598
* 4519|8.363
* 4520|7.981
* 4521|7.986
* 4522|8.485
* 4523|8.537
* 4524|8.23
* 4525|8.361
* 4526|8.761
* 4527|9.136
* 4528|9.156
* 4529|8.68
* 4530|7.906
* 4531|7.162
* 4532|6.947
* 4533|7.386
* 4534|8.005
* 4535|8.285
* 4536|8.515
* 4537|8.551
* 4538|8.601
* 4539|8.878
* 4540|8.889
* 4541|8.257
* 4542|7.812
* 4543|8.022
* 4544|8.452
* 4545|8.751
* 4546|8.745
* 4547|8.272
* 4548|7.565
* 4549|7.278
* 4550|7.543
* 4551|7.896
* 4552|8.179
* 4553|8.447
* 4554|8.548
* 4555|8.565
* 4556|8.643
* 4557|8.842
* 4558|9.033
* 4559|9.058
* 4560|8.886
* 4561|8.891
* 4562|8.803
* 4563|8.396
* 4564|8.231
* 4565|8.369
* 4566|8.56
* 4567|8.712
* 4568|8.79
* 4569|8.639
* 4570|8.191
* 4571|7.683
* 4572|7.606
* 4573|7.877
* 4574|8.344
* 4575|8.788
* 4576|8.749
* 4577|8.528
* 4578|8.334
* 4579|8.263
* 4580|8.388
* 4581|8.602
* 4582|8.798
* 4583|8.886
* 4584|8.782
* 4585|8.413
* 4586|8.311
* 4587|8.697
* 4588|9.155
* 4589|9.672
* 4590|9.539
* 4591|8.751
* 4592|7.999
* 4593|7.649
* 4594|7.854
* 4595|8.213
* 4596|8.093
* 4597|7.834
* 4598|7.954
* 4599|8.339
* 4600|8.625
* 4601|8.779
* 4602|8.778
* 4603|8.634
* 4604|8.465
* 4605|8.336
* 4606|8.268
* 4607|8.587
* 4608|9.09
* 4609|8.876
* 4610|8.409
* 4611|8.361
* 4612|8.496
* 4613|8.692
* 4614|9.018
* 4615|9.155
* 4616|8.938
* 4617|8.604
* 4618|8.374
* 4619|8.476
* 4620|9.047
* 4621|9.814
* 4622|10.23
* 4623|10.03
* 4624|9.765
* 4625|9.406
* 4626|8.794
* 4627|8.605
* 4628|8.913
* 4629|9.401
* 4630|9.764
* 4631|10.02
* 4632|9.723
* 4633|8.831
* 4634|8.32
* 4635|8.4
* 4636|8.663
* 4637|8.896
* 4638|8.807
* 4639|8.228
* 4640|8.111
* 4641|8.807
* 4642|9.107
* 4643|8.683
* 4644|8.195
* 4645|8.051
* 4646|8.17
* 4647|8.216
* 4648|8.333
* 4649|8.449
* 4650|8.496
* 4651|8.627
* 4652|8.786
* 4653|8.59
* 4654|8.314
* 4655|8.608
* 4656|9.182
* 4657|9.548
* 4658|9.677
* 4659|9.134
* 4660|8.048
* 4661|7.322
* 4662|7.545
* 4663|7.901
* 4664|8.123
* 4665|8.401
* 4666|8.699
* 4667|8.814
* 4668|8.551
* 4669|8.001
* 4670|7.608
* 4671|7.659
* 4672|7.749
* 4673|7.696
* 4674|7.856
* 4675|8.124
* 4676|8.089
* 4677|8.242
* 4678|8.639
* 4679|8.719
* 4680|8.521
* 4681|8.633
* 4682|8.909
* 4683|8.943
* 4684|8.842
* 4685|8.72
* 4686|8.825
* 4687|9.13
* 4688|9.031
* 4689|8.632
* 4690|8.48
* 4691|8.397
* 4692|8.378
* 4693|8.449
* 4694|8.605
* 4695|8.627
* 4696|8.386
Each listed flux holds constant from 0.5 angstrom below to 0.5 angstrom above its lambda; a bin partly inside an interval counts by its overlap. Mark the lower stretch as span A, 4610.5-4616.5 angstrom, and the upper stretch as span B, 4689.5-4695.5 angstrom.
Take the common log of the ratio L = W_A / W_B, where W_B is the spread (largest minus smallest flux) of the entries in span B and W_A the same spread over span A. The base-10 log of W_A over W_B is 0.5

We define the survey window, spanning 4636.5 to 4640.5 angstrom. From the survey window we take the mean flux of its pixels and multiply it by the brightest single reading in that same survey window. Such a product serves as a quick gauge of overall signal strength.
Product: 76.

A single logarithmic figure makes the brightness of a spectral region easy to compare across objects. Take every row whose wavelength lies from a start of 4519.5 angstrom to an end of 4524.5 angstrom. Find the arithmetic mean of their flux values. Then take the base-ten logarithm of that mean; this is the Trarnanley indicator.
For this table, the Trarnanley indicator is 0.916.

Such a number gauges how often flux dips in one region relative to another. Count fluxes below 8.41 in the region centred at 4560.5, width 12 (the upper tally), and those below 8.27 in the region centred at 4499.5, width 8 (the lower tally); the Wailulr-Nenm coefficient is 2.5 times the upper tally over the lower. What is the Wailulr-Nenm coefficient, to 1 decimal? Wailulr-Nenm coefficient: 2.5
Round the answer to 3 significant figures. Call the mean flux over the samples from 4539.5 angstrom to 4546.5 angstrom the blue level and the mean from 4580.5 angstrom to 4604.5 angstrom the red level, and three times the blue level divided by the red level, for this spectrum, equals 2.96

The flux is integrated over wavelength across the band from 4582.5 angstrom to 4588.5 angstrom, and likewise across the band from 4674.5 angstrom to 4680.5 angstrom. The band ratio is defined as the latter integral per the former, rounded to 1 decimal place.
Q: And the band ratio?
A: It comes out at 1.0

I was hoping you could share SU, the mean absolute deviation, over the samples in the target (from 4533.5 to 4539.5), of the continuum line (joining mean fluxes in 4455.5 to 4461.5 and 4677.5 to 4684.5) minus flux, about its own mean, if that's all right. 0.21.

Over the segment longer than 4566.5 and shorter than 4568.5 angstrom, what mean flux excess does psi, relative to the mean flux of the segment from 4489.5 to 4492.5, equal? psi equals 1.0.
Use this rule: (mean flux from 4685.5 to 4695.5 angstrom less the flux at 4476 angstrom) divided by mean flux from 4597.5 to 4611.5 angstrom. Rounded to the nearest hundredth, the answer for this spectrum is 0.02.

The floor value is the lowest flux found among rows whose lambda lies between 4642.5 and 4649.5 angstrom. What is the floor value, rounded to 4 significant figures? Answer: 8.051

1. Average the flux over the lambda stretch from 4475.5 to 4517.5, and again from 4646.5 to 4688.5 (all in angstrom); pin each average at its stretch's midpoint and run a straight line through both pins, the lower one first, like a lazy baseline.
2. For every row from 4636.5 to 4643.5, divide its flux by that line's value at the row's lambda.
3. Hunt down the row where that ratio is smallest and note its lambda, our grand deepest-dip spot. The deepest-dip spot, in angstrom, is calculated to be 4640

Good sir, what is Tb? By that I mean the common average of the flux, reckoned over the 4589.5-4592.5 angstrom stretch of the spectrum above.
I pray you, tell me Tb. 8.8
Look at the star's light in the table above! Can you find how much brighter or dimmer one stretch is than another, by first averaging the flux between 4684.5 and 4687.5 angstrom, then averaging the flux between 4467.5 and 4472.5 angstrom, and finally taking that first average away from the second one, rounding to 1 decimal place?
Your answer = -1.9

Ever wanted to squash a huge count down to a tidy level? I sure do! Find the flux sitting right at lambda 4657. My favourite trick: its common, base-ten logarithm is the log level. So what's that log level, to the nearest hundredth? 0.98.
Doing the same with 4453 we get 0.89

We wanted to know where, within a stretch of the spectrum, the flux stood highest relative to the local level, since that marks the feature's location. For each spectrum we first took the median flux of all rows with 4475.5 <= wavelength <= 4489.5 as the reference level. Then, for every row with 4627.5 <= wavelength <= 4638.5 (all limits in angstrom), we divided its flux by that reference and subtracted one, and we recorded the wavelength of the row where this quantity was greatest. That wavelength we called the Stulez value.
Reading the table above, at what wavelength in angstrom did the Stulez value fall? 4631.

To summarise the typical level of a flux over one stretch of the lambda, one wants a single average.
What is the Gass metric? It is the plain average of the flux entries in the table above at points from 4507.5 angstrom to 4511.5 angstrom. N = 8.45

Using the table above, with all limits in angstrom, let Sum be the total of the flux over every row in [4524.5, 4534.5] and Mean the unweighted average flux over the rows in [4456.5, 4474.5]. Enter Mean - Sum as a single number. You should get -74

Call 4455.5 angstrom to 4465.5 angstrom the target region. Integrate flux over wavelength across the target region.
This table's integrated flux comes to 72.4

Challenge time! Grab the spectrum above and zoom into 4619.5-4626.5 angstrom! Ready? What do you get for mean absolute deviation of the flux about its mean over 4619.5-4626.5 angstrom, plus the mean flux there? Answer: 10.0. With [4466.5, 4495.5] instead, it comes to 8.5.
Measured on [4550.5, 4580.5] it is 8.8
